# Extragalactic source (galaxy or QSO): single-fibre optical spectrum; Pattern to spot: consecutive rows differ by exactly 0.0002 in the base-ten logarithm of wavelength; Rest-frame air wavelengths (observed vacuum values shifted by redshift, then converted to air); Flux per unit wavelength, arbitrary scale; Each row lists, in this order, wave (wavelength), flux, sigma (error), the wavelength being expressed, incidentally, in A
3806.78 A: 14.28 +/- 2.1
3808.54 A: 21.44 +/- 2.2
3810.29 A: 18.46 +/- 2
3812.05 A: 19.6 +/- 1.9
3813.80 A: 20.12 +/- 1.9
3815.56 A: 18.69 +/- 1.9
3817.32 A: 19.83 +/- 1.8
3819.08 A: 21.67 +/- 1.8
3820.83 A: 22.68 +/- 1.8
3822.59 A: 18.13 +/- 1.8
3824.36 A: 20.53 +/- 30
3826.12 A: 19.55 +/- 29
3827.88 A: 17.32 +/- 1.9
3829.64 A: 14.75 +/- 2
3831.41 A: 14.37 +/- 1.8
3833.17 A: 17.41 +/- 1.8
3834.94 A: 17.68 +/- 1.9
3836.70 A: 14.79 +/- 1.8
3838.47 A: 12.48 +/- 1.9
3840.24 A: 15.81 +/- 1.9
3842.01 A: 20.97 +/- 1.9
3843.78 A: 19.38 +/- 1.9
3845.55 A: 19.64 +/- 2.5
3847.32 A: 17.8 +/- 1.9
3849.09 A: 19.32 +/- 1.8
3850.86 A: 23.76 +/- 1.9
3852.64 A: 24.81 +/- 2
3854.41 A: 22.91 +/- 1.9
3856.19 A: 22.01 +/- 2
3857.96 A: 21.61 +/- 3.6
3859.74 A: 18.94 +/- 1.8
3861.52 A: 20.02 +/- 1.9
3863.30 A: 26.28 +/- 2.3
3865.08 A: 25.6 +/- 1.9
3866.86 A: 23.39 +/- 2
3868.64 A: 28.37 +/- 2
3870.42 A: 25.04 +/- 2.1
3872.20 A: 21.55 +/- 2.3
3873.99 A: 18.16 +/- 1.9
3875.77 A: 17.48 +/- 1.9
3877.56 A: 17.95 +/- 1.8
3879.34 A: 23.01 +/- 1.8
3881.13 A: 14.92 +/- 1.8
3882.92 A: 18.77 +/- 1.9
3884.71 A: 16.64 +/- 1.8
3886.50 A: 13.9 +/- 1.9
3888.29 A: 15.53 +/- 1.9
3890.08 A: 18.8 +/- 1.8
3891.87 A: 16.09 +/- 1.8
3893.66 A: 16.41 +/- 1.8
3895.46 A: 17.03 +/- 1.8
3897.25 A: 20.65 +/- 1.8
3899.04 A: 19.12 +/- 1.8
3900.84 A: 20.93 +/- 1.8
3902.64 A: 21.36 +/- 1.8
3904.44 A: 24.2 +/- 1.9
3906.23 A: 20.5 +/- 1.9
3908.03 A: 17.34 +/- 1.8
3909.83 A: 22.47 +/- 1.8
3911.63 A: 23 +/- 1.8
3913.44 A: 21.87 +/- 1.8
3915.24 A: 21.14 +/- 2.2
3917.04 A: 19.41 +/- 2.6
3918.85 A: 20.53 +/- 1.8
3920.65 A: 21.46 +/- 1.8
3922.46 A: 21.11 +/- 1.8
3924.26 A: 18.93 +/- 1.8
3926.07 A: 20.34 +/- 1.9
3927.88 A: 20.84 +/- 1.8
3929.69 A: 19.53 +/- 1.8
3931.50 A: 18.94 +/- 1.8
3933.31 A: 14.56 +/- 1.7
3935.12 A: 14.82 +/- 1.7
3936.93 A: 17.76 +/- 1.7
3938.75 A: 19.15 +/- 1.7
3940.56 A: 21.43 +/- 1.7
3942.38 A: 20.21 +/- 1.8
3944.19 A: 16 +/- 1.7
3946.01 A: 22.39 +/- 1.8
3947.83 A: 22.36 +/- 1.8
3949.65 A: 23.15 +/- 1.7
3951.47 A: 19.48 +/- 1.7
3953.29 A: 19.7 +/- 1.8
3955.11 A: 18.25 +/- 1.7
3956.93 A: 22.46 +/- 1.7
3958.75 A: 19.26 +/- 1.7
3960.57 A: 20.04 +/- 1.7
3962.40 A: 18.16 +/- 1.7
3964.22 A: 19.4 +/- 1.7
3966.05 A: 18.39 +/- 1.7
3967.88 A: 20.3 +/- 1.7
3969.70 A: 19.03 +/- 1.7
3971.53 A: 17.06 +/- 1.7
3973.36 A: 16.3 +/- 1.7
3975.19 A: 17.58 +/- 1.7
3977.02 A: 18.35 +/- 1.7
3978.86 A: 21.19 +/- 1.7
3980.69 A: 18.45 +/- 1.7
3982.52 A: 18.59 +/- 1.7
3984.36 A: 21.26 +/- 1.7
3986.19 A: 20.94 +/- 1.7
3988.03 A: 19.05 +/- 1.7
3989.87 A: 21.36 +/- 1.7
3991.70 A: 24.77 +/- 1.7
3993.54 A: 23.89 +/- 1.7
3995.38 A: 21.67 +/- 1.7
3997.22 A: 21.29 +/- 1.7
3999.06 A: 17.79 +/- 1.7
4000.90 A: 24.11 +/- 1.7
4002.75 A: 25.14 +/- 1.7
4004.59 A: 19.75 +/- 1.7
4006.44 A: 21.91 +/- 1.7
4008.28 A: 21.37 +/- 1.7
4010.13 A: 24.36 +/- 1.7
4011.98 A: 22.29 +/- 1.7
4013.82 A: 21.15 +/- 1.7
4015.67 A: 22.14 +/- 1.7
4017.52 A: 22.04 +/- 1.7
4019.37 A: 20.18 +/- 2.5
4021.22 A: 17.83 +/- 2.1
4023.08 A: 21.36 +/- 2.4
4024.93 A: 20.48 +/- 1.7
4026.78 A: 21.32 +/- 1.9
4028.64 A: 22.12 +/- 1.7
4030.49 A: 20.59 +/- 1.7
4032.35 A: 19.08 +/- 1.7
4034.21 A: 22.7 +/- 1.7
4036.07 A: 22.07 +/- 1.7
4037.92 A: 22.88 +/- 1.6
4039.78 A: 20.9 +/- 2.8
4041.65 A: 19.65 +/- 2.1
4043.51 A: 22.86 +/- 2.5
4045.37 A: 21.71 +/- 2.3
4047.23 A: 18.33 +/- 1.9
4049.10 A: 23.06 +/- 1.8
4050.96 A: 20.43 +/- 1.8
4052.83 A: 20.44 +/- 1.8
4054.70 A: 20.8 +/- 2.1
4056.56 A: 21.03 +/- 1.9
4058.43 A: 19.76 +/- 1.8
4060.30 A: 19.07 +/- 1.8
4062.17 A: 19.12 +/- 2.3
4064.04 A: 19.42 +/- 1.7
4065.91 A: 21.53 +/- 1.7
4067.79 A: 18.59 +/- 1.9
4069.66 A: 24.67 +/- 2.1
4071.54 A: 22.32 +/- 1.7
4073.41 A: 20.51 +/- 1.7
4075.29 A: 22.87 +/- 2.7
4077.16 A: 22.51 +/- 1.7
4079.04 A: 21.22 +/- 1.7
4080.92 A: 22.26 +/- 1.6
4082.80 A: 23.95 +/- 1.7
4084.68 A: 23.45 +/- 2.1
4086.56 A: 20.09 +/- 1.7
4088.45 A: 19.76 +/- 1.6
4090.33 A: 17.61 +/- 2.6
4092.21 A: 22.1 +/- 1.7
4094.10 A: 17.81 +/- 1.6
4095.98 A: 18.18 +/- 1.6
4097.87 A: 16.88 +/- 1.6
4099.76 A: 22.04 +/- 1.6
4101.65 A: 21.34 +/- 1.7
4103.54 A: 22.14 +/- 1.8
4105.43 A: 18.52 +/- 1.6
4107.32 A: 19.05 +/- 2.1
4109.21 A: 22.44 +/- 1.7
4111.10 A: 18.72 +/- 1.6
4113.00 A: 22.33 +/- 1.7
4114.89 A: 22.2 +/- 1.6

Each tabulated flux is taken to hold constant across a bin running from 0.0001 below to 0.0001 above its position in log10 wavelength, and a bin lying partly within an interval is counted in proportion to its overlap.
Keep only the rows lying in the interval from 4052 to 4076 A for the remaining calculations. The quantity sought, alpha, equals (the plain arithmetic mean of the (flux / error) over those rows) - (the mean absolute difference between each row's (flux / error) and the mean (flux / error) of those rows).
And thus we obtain 9.8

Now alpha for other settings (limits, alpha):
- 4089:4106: 10.1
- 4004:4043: 10.1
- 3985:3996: 12.0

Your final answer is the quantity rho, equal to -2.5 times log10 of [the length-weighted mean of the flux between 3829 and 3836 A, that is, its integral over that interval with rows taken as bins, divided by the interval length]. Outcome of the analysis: -3.015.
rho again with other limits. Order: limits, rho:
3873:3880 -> -3.200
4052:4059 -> -3.282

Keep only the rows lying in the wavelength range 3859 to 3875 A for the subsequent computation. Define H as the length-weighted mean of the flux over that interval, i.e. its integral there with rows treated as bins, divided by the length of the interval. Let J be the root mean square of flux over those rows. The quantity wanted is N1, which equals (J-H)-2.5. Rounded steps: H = 23.0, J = 23.3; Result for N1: -2.25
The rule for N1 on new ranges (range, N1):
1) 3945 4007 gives -2.36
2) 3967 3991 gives -2.49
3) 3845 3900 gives -2.18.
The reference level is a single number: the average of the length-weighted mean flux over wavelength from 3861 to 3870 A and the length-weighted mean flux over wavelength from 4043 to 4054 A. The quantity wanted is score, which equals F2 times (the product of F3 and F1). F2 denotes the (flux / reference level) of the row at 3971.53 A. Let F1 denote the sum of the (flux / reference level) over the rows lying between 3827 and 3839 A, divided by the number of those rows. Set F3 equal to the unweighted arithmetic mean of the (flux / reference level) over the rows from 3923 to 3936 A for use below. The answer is 0.40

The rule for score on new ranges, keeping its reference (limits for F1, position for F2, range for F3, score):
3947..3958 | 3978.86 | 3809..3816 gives 0.70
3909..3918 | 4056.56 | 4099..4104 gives 0.81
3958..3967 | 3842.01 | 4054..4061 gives 0.66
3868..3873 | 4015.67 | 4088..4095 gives 0.88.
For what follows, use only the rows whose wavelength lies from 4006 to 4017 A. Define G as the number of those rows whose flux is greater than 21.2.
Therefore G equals 5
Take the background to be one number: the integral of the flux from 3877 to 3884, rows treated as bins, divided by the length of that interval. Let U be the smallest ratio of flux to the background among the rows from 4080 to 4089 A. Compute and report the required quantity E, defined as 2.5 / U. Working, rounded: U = 1.06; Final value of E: 2.4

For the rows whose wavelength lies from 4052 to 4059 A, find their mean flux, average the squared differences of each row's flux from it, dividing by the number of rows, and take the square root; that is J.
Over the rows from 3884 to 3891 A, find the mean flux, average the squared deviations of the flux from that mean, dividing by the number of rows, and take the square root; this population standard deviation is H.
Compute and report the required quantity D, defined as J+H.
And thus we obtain 2.26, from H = 1.8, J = 0.48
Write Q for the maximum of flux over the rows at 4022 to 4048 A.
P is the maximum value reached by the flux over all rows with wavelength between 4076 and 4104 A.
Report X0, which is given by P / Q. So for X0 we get 1.05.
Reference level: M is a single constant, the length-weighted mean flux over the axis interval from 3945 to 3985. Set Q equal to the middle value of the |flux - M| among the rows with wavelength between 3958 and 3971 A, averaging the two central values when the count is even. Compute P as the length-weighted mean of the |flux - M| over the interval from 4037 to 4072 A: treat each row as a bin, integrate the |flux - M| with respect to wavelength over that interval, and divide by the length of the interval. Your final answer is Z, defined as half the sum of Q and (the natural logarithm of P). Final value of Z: 0.52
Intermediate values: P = 1.6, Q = 0.5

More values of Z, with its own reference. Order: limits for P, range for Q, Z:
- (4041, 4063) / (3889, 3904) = 0.93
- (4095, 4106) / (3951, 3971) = 0.62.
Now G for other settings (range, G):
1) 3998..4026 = 9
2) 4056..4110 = 14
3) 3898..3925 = 6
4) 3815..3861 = 7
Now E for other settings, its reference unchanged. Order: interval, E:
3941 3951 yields 2.9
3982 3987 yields 2.5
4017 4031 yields 2.6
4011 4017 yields 2.2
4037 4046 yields 2.4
